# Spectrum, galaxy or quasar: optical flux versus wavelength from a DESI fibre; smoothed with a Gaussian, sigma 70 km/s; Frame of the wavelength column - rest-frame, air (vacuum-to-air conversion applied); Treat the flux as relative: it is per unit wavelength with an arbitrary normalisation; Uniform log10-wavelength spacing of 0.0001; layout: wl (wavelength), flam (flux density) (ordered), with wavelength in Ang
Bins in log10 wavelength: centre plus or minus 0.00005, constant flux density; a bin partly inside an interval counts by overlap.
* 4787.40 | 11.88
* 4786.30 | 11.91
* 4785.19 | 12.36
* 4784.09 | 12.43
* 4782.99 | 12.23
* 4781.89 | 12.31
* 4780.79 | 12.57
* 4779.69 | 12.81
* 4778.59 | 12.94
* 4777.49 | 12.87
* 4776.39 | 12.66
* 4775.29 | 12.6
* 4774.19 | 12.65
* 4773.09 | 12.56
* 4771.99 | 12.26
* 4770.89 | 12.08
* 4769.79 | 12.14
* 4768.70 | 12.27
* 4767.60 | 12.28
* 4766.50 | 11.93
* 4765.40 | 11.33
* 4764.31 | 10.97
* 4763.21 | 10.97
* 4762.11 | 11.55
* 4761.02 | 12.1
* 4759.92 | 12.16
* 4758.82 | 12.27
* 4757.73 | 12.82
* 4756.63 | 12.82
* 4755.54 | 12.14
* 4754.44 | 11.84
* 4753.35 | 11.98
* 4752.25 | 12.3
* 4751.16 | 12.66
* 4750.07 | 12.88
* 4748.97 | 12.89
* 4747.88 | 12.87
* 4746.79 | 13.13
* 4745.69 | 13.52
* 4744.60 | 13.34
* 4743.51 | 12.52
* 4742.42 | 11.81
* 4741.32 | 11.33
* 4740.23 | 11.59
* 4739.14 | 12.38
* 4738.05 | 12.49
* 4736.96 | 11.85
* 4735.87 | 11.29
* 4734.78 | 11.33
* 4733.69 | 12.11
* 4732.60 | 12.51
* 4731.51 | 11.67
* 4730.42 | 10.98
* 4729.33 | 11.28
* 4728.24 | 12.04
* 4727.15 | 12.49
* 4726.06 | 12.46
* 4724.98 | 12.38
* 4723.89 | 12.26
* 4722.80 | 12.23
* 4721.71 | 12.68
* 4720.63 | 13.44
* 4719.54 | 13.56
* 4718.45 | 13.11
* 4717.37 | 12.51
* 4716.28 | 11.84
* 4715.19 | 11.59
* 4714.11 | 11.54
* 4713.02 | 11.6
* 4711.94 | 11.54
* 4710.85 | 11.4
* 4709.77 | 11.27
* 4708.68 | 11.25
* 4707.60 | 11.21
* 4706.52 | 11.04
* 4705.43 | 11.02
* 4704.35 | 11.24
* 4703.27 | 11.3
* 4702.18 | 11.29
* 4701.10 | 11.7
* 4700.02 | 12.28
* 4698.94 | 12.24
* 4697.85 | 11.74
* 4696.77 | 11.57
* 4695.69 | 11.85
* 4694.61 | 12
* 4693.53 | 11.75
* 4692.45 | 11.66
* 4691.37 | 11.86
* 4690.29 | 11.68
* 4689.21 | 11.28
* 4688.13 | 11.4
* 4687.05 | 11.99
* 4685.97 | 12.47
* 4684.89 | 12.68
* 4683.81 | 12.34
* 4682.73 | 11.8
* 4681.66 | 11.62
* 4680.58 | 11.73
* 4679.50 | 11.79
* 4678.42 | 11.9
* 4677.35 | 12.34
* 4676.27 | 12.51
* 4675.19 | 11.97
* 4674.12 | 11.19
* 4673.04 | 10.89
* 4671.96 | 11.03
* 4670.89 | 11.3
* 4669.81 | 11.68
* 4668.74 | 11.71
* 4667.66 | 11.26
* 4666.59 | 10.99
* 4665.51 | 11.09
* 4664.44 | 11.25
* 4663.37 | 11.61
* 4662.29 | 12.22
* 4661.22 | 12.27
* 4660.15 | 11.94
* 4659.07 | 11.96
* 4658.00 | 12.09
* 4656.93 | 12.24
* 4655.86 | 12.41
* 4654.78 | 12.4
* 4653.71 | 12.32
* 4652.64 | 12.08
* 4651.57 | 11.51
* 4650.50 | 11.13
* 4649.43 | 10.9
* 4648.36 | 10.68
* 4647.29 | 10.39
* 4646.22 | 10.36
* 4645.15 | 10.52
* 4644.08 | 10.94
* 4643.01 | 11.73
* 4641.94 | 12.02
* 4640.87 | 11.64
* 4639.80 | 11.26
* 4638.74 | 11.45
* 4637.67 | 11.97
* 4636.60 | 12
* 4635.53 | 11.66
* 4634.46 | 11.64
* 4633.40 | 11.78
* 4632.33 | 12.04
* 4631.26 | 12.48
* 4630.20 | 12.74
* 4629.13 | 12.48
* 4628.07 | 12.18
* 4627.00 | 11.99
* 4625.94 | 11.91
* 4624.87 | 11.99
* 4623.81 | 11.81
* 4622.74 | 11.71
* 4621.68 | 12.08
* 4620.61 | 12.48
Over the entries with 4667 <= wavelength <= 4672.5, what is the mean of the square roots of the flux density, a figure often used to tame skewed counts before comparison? 3.38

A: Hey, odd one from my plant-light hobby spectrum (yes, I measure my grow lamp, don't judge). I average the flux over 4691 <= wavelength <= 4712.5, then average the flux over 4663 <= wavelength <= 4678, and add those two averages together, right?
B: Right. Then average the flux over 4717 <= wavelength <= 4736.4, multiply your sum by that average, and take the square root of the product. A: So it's 16.80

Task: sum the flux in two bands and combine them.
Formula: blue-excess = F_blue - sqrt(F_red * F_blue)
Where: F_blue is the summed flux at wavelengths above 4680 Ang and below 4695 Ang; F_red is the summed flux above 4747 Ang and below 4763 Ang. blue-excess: -3.5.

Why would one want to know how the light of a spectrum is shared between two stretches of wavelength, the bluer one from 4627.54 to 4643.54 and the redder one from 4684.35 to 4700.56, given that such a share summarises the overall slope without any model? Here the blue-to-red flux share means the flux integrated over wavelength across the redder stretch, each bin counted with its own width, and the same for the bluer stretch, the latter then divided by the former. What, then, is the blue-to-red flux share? 0.99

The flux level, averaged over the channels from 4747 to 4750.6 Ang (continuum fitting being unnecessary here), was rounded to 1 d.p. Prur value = 12.9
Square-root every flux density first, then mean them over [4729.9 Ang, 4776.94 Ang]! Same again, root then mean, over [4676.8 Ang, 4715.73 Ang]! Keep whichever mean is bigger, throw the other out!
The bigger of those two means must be 3.49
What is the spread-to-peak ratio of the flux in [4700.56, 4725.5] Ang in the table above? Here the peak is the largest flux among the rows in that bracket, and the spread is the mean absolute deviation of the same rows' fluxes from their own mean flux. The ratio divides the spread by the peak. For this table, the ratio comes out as 0.046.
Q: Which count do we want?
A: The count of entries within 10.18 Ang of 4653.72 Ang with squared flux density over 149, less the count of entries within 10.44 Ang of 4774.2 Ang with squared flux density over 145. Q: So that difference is -10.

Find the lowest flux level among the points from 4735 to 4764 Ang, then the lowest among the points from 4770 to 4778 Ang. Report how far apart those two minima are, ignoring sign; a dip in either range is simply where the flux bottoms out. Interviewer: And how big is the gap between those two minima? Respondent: 1.11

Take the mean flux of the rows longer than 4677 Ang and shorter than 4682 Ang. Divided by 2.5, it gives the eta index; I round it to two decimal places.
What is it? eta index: 4.75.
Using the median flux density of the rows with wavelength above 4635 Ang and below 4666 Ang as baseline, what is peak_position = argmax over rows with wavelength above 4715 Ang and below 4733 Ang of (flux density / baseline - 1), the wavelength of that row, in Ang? 4719.54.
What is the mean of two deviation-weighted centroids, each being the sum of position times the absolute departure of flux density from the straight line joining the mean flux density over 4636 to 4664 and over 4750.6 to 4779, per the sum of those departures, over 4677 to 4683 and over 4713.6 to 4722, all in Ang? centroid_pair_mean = 4698.7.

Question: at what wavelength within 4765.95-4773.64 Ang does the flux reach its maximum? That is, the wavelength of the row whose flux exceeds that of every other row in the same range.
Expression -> 4773.09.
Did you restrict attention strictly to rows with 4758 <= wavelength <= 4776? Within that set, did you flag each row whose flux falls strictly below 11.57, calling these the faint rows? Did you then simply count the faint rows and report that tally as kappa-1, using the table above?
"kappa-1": 4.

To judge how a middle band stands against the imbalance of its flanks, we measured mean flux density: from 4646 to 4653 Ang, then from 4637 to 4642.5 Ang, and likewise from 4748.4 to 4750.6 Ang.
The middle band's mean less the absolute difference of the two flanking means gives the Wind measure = 9.8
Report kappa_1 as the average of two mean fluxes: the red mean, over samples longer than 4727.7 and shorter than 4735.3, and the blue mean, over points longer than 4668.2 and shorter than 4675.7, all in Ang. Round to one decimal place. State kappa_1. 11.5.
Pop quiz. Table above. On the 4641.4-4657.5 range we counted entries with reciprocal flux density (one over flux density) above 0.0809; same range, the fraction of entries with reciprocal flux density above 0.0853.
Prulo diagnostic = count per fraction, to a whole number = 24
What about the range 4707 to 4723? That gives 19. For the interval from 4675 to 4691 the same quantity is 45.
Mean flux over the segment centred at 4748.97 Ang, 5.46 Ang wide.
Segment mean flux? 12.9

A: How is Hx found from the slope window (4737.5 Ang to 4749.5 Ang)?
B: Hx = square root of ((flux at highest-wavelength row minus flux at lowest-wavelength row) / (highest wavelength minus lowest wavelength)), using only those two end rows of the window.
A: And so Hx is 0.19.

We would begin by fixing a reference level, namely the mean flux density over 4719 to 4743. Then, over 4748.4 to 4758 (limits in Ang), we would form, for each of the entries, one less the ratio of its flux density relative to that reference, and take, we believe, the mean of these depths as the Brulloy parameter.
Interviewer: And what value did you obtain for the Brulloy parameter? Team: -0.03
